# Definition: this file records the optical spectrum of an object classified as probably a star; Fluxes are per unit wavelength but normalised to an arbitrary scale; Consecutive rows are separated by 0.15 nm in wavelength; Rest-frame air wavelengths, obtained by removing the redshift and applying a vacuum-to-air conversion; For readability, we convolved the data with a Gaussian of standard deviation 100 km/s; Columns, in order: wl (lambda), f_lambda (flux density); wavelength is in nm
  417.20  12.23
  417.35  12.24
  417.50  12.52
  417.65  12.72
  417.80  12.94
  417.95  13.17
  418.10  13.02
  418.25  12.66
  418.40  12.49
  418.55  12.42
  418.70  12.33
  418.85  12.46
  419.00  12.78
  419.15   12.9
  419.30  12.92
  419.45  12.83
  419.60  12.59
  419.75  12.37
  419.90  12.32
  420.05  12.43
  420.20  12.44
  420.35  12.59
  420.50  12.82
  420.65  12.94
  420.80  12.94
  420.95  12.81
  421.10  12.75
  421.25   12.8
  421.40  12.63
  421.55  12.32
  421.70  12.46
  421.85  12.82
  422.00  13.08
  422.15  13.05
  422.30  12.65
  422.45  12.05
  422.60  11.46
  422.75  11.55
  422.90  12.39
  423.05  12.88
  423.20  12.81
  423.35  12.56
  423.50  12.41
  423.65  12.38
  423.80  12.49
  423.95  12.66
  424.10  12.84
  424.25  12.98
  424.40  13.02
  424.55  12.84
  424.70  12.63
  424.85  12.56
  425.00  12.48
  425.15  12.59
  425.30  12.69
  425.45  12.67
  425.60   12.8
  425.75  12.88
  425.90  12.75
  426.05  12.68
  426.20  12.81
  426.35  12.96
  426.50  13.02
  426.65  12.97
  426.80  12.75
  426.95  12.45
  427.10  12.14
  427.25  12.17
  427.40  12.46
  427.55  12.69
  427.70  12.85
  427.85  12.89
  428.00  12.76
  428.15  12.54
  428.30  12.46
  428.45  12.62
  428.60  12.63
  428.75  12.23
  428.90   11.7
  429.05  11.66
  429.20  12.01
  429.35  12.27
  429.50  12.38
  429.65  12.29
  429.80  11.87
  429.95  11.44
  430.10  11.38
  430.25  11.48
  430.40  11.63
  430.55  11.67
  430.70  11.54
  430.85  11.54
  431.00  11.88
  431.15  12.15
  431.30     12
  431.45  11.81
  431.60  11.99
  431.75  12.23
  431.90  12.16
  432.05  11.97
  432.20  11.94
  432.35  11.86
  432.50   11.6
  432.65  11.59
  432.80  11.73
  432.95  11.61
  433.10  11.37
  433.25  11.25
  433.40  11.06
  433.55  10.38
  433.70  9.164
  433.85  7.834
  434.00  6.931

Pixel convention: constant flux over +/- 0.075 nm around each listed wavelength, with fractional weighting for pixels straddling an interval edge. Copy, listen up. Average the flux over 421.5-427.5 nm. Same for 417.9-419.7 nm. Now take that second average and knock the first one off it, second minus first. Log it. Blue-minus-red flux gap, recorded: 0.1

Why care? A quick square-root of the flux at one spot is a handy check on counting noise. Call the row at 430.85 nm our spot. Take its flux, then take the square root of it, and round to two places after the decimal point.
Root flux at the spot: 3.40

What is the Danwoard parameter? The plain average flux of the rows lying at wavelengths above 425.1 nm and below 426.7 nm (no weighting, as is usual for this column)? 12.8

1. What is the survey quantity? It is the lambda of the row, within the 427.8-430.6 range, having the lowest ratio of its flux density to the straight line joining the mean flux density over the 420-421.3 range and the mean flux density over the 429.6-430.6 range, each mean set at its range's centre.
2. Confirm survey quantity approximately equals 430.10 nm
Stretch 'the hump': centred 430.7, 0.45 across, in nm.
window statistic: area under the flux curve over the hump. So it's 5.21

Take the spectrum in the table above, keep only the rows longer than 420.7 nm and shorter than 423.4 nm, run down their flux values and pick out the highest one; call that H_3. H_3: 13.08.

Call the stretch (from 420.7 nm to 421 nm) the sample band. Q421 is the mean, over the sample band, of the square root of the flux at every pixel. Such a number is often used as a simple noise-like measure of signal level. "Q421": 3.59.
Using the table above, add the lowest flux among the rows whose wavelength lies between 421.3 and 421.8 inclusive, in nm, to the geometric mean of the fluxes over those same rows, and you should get 24.8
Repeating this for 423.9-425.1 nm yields 25.2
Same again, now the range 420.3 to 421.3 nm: 25.4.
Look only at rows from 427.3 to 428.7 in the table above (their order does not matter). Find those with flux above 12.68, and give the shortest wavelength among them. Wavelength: 427.55 nm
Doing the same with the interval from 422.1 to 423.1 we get 422.15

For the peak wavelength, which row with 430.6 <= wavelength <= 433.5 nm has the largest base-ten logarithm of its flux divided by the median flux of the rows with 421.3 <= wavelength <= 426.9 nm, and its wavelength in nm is 431.75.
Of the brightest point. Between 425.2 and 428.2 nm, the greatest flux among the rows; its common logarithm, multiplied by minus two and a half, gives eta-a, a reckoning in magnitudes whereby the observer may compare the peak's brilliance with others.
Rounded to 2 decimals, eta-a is -2.79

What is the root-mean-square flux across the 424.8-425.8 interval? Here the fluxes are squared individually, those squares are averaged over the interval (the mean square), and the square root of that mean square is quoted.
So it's 12.7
